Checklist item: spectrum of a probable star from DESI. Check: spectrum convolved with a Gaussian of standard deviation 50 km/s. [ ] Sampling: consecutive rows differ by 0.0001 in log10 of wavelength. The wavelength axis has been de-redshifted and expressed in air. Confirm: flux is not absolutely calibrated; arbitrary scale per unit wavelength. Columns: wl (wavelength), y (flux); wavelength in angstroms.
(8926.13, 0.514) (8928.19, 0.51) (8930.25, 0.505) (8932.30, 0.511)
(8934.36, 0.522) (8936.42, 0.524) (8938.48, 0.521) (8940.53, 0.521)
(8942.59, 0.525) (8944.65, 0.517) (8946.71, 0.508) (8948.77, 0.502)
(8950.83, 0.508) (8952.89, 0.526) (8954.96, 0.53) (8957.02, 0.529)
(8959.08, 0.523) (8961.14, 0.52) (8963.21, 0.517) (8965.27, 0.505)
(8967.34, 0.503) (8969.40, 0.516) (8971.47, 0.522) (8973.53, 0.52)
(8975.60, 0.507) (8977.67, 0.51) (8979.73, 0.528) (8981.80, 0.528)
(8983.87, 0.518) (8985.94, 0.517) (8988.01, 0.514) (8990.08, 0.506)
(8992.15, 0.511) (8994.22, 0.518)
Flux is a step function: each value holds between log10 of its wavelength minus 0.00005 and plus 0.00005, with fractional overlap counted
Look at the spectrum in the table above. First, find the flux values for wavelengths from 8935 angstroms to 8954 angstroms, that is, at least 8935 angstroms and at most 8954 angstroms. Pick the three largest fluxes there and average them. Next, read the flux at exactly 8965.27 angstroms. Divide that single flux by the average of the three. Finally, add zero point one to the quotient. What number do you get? 1.06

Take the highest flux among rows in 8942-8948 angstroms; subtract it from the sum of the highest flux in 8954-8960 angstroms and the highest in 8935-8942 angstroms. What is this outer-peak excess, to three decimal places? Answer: 0.529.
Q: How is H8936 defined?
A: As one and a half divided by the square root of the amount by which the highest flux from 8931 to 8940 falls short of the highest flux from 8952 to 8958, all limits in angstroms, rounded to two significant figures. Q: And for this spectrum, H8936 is 19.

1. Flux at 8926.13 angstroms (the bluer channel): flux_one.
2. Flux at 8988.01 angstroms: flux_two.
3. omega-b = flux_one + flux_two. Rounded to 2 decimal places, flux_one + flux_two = 1.03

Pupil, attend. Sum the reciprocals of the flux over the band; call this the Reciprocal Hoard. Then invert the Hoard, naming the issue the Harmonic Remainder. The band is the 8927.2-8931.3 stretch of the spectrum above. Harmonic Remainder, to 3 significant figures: 0.254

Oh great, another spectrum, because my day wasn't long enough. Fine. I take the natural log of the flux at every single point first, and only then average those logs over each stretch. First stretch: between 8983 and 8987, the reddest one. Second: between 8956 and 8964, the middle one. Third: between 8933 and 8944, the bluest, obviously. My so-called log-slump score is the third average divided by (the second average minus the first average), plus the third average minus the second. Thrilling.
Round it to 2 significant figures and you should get -71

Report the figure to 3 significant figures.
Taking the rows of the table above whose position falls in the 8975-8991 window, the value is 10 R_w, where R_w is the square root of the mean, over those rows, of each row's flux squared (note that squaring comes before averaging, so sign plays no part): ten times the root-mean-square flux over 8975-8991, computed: 5.16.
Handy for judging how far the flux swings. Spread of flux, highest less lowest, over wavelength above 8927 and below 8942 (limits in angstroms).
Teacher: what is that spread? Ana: 0.019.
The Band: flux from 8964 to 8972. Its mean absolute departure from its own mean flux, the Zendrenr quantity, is 0.0075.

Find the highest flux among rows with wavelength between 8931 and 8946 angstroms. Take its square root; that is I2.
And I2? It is 0.725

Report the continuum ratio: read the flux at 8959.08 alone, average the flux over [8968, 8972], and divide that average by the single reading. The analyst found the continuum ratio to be 0.99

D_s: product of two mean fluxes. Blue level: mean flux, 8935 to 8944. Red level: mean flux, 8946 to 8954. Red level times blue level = 0.267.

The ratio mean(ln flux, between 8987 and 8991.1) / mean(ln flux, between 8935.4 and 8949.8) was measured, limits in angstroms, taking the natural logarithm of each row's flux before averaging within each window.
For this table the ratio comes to 1.02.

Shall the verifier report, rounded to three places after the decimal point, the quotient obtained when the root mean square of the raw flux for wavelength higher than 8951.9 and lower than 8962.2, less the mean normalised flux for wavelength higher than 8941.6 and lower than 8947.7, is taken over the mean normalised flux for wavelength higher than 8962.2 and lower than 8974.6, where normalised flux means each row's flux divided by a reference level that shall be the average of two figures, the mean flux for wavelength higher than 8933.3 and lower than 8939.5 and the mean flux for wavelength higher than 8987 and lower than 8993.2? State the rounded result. -0.477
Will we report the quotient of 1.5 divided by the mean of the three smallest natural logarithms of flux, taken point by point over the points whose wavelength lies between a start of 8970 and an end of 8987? -2.24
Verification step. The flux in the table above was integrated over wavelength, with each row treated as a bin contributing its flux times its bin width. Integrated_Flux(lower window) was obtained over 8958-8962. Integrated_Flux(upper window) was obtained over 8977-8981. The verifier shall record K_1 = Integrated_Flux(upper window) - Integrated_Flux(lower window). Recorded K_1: -0.006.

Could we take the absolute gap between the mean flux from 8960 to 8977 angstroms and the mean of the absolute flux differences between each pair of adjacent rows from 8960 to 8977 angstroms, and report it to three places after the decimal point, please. 0.506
